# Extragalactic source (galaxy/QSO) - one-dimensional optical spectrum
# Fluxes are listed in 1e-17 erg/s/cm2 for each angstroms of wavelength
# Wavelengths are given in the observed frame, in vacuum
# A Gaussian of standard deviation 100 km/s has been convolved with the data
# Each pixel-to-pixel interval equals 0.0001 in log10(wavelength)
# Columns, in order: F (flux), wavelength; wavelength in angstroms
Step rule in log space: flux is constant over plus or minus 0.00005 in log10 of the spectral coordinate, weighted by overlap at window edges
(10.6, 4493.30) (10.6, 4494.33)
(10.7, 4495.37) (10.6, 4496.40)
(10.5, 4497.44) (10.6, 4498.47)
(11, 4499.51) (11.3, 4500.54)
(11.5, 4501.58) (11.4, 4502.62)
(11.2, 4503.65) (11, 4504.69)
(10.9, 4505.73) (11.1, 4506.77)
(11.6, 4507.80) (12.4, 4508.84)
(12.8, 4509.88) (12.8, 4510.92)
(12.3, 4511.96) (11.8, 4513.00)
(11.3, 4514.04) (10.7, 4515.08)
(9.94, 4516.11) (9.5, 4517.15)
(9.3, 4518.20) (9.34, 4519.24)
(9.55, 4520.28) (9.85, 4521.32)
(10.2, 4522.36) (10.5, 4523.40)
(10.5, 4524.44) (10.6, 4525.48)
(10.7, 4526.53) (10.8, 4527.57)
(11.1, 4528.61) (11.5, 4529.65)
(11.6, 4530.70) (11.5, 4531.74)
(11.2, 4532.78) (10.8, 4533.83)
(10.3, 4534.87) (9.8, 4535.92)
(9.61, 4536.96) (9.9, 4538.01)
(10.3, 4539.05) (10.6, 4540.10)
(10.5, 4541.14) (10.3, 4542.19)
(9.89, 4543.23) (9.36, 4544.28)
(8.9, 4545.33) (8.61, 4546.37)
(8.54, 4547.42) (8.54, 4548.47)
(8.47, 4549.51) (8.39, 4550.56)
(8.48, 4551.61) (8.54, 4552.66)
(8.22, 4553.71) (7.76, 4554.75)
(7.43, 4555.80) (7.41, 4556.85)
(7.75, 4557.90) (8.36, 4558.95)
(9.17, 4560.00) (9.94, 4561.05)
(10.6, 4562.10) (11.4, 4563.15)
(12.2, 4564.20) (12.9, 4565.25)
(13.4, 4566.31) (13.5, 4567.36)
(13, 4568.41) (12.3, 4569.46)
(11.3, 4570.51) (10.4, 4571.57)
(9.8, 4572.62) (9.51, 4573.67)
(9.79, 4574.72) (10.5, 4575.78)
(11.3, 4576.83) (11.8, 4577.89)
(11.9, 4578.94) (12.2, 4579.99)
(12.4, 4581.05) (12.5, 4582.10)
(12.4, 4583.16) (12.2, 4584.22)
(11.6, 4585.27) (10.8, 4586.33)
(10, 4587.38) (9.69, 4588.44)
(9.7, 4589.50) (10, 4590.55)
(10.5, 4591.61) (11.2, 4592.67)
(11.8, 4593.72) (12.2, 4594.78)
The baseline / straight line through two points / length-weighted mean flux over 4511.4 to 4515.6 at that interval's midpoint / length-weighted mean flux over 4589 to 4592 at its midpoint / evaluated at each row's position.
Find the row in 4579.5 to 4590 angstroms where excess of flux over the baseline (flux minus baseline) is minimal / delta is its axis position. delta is 4588.44 angstroms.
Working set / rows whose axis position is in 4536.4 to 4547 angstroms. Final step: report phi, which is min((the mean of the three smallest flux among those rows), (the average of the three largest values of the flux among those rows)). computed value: 9.0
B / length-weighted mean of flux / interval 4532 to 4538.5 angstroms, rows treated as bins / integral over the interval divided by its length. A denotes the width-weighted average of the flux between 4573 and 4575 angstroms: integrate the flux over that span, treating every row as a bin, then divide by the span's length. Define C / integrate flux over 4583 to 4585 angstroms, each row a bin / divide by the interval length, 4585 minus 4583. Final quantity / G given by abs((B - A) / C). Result 0.05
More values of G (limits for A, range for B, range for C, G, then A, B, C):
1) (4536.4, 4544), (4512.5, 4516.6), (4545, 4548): 0.10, 10.1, 11.0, 8.7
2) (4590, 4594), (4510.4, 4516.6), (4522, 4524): 0.06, 10.8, 11.5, 10.4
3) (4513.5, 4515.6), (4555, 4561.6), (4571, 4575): 0.28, 11.0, 8.3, 9.9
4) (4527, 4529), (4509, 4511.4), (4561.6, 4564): 0.16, 11.0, 12.7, 11.2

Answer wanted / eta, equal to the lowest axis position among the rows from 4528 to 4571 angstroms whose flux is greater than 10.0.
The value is 4528.61 angstroms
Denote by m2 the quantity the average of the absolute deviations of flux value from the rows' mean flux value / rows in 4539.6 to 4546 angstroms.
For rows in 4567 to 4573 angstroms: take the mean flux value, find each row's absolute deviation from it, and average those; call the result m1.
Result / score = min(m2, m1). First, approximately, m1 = 1.22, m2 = 0.5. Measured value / 0.54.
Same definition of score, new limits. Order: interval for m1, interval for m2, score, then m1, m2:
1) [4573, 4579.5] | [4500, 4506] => 0.18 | 0.87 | 0.2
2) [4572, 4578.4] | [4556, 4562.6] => 0.75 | 0.75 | 1.0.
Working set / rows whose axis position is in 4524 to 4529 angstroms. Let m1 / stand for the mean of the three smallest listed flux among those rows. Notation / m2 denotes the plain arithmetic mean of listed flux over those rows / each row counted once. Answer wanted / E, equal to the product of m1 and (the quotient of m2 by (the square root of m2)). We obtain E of 34.7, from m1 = 10.6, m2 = 10.7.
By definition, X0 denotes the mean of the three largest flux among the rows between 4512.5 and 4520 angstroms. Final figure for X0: 11.3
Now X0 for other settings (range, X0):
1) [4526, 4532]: 11.5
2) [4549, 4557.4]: 8.5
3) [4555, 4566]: 12.2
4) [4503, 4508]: 11.3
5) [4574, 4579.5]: 11.7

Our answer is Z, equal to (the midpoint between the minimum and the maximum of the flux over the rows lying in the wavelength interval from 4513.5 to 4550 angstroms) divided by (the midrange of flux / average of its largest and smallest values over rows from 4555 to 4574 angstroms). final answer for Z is 0.96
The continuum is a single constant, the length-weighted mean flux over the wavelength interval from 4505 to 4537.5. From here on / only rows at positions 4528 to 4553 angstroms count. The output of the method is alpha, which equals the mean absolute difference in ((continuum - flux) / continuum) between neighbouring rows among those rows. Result 0.023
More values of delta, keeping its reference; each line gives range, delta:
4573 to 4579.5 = 4573.67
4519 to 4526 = 4519.24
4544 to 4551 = 4550.56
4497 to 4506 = 4497.44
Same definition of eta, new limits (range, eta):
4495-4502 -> 4495.37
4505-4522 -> 4505.73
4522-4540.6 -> 4522.36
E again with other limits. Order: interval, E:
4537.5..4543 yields 32.7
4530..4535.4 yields 35.8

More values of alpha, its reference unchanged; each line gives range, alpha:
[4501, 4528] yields 0.028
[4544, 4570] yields 0.037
